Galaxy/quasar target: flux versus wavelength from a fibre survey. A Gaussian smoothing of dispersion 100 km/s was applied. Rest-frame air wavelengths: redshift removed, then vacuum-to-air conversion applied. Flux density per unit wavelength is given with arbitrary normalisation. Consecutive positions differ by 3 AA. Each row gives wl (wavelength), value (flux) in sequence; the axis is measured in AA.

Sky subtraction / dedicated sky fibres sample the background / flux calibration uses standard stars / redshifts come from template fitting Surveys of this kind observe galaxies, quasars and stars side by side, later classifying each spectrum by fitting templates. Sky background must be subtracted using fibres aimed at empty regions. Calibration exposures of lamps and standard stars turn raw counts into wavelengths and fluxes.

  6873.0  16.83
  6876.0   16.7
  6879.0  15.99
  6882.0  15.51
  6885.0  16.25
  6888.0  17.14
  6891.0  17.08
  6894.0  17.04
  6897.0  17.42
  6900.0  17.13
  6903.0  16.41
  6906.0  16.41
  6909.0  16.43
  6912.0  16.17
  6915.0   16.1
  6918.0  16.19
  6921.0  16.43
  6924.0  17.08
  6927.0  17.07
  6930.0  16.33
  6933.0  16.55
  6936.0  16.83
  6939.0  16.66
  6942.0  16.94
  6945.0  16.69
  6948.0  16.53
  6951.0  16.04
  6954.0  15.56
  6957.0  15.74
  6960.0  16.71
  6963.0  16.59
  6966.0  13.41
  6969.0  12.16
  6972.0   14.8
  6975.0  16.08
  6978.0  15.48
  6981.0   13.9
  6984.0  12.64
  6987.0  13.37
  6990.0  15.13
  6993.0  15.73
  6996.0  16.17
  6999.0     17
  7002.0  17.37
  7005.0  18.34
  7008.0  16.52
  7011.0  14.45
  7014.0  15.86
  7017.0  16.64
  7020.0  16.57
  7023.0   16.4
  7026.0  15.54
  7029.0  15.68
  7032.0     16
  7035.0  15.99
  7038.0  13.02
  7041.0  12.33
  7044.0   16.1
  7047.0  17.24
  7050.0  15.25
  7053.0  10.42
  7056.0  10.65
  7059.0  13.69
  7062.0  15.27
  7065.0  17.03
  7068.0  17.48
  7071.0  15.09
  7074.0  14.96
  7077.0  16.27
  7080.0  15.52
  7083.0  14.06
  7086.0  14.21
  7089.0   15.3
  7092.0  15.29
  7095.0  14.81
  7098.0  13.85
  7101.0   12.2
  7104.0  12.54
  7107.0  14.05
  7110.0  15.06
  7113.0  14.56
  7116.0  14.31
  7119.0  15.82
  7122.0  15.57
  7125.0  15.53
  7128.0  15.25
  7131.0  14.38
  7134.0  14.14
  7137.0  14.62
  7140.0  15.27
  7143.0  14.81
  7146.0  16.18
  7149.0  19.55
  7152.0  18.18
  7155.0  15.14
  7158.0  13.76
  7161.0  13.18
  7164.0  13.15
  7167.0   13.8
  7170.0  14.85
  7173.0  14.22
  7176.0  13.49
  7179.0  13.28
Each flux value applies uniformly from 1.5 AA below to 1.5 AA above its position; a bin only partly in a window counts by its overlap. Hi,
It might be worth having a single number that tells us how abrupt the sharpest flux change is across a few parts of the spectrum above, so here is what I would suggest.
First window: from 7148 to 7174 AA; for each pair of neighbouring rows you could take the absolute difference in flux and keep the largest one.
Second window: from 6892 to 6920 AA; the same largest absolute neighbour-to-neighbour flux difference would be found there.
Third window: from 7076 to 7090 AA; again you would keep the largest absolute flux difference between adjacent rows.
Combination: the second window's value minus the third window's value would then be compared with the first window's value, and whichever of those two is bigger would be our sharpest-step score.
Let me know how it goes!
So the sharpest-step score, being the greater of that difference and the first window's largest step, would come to 3.0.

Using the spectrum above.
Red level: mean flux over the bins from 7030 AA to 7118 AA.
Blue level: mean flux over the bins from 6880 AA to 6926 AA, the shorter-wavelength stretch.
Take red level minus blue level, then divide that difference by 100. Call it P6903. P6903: -0.020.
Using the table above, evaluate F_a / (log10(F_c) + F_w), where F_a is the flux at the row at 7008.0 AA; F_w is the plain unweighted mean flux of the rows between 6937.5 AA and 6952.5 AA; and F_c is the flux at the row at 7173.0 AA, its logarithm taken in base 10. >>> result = 0.932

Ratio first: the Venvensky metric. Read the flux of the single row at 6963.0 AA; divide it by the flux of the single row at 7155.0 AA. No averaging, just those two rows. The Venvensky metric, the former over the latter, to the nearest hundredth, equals 1.10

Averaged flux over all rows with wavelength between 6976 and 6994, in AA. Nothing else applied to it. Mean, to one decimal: 14.4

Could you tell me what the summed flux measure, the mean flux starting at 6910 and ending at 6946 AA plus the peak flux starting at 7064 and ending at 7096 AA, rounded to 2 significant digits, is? 34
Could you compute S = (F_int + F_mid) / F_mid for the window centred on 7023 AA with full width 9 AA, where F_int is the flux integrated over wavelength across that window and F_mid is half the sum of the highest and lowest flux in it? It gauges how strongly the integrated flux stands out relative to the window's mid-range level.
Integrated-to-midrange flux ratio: 10.1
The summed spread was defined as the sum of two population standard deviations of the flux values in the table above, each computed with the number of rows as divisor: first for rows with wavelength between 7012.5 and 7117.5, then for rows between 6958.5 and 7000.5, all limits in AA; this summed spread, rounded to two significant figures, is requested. 3.2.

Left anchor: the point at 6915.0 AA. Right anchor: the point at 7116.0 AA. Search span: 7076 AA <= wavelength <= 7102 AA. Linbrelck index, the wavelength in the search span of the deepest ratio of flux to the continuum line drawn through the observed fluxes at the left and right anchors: 7101.0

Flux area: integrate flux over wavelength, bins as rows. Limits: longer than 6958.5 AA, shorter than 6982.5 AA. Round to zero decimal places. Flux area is 357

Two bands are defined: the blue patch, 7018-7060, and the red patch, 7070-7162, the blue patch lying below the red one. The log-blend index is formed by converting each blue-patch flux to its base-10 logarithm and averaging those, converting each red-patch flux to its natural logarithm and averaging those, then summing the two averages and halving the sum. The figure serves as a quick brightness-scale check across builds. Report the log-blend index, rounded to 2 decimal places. 1.93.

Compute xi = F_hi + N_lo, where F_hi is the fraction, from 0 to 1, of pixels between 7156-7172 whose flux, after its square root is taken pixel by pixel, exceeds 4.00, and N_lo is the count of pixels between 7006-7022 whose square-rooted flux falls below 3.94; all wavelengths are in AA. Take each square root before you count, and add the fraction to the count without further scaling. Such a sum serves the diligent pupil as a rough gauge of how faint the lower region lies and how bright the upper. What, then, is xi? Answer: 1.0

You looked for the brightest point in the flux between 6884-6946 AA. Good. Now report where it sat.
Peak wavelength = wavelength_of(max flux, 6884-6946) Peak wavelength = 6897.0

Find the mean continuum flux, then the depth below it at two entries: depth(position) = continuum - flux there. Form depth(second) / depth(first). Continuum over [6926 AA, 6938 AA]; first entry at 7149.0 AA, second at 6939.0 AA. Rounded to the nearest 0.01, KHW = -0.01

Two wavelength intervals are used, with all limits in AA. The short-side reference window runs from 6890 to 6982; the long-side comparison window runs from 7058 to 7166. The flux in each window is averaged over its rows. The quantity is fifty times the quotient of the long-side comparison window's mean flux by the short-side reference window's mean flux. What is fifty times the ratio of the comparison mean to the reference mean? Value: 46.5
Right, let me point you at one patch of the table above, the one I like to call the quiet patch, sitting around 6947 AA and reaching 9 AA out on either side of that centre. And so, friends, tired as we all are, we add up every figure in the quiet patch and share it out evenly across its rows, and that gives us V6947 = 16.4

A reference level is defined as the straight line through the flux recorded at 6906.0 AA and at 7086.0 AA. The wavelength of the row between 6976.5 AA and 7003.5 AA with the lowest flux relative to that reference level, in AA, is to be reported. 6984.0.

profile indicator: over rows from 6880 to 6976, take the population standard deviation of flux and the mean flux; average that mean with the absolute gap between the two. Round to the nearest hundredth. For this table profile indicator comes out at 15.71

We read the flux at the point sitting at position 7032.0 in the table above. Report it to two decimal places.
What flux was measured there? 16.00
